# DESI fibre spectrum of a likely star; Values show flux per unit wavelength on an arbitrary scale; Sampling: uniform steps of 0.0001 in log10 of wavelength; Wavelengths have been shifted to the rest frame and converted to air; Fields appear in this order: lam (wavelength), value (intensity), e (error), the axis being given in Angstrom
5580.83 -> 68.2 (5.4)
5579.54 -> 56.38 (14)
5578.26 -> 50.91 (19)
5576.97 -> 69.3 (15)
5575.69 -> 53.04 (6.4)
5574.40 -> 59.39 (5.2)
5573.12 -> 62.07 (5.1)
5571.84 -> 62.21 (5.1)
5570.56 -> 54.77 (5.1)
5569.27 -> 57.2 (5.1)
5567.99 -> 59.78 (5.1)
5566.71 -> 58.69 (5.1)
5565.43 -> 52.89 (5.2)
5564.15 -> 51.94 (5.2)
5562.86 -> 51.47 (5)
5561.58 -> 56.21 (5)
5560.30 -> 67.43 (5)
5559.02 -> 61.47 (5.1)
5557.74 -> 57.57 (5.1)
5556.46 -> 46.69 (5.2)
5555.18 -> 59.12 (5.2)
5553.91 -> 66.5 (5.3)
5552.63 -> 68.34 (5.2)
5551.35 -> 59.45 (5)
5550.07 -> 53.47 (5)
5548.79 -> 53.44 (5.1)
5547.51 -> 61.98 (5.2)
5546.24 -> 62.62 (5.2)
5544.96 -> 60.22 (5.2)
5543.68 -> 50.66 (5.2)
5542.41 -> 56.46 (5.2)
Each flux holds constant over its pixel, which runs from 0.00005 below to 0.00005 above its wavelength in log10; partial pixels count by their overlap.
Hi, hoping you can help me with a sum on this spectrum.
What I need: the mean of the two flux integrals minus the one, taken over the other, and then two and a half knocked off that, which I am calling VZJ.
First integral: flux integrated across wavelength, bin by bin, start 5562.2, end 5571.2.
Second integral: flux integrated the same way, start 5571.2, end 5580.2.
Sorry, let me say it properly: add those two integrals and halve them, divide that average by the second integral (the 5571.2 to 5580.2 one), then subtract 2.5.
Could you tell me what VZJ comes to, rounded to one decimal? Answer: -1.5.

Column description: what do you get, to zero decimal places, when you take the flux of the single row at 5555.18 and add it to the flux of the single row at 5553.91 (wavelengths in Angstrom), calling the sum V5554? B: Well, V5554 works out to 126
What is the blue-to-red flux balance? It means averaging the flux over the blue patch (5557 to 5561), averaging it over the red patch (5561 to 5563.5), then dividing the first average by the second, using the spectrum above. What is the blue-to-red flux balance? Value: 1.15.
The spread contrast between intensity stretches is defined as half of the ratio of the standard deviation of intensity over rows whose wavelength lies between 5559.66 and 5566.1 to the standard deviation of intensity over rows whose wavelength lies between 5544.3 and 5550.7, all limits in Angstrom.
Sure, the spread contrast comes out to 0.73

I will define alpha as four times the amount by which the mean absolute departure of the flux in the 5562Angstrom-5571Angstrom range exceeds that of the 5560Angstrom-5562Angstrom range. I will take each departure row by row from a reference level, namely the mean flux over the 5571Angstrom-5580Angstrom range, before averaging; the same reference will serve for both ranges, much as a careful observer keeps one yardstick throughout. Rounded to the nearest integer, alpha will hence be -6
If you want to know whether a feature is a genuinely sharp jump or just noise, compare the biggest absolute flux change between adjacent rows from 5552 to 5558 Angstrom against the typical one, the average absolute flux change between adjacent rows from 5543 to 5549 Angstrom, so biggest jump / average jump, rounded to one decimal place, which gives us 2.4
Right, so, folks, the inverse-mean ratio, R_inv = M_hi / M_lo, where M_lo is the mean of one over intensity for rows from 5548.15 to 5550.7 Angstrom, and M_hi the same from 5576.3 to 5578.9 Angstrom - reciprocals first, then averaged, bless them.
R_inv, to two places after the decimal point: 0.91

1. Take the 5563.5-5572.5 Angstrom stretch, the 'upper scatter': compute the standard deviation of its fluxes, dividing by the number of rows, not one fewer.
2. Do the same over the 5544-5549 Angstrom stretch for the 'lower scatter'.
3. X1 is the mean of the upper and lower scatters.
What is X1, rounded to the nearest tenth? 3.6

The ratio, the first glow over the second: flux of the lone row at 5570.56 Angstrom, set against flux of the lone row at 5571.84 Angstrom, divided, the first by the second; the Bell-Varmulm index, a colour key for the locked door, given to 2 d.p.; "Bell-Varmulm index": 0.88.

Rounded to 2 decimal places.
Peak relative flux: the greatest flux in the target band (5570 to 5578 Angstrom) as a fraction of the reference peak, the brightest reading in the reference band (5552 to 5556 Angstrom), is 1.01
